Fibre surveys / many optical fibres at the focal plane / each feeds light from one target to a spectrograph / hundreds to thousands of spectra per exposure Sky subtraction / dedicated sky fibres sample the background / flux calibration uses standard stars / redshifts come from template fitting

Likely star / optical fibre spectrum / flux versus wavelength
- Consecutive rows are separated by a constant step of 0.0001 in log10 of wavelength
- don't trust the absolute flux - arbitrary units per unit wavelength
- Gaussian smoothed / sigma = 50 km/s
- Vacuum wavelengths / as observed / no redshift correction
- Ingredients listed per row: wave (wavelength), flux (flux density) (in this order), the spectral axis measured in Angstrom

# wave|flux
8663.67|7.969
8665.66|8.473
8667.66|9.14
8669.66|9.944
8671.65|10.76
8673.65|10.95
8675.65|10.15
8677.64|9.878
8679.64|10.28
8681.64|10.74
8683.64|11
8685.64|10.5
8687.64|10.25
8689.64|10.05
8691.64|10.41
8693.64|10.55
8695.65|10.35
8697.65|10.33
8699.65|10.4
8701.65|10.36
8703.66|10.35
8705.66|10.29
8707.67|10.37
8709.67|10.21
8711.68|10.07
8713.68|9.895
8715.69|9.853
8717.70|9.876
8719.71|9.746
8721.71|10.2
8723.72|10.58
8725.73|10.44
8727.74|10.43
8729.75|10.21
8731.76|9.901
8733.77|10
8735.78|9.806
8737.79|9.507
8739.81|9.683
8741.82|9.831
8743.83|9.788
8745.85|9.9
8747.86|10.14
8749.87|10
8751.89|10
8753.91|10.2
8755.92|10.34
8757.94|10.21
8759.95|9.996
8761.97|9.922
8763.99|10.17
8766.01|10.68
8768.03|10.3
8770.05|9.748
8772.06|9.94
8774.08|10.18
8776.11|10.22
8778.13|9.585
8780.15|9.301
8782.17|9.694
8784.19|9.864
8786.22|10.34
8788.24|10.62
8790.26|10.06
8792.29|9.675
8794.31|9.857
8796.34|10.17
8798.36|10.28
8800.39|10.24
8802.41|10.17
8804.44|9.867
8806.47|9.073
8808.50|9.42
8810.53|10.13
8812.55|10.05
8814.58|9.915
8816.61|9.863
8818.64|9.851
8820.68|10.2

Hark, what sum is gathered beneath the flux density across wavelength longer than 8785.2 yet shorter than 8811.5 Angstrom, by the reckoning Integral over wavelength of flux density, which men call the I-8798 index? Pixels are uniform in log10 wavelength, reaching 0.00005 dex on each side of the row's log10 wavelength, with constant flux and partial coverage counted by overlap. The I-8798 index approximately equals 263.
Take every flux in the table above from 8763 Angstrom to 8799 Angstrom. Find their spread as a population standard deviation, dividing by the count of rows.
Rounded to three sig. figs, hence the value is 0.351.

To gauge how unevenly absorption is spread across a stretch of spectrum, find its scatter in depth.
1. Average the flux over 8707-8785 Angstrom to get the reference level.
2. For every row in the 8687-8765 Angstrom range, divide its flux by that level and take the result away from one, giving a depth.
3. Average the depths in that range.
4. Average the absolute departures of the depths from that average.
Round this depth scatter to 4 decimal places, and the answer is 0.0220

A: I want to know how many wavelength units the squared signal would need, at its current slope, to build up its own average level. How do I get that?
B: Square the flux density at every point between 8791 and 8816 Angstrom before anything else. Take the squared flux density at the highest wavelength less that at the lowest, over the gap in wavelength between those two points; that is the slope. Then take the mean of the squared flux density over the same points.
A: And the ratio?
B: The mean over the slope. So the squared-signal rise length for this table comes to 466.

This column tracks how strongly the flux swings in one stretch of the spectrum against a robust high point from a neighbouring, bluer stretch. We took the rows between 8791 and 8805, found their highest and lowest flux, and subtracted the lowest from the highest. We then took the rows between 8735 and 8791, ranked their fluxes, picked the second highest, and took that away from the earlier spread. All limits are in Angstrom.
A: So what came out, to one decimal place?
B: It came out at -10.0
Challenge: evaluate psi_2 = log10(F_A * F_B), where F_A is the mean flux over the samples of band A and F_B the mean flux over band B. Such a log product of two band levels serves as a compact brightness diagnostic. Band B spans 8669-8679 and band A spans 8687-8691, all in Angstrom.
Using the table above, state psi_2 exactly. 2.02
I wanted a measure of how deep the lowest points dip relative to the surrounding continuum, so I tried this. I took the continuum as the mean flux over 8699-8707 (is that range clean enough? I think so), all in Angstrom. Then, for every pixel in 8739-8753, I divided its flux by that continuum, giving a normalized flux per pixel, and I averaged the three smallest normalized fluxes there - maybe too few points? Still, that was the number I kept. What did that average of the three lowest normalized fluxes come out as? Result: 0.944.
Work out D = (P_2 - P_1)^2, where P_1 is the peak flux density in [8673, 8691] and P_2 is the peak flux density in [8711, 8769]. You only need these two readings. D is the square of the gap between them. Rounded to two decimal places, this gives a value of 0.10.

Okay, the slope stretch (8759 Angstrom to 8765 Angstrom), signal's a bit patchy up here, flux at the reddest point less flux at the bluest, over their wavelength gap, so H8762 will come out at 0.043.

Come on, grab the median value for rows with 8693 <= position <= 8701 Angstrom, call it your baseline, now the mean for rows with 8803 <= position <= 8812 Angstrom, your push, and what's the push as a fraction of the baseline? 0.93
